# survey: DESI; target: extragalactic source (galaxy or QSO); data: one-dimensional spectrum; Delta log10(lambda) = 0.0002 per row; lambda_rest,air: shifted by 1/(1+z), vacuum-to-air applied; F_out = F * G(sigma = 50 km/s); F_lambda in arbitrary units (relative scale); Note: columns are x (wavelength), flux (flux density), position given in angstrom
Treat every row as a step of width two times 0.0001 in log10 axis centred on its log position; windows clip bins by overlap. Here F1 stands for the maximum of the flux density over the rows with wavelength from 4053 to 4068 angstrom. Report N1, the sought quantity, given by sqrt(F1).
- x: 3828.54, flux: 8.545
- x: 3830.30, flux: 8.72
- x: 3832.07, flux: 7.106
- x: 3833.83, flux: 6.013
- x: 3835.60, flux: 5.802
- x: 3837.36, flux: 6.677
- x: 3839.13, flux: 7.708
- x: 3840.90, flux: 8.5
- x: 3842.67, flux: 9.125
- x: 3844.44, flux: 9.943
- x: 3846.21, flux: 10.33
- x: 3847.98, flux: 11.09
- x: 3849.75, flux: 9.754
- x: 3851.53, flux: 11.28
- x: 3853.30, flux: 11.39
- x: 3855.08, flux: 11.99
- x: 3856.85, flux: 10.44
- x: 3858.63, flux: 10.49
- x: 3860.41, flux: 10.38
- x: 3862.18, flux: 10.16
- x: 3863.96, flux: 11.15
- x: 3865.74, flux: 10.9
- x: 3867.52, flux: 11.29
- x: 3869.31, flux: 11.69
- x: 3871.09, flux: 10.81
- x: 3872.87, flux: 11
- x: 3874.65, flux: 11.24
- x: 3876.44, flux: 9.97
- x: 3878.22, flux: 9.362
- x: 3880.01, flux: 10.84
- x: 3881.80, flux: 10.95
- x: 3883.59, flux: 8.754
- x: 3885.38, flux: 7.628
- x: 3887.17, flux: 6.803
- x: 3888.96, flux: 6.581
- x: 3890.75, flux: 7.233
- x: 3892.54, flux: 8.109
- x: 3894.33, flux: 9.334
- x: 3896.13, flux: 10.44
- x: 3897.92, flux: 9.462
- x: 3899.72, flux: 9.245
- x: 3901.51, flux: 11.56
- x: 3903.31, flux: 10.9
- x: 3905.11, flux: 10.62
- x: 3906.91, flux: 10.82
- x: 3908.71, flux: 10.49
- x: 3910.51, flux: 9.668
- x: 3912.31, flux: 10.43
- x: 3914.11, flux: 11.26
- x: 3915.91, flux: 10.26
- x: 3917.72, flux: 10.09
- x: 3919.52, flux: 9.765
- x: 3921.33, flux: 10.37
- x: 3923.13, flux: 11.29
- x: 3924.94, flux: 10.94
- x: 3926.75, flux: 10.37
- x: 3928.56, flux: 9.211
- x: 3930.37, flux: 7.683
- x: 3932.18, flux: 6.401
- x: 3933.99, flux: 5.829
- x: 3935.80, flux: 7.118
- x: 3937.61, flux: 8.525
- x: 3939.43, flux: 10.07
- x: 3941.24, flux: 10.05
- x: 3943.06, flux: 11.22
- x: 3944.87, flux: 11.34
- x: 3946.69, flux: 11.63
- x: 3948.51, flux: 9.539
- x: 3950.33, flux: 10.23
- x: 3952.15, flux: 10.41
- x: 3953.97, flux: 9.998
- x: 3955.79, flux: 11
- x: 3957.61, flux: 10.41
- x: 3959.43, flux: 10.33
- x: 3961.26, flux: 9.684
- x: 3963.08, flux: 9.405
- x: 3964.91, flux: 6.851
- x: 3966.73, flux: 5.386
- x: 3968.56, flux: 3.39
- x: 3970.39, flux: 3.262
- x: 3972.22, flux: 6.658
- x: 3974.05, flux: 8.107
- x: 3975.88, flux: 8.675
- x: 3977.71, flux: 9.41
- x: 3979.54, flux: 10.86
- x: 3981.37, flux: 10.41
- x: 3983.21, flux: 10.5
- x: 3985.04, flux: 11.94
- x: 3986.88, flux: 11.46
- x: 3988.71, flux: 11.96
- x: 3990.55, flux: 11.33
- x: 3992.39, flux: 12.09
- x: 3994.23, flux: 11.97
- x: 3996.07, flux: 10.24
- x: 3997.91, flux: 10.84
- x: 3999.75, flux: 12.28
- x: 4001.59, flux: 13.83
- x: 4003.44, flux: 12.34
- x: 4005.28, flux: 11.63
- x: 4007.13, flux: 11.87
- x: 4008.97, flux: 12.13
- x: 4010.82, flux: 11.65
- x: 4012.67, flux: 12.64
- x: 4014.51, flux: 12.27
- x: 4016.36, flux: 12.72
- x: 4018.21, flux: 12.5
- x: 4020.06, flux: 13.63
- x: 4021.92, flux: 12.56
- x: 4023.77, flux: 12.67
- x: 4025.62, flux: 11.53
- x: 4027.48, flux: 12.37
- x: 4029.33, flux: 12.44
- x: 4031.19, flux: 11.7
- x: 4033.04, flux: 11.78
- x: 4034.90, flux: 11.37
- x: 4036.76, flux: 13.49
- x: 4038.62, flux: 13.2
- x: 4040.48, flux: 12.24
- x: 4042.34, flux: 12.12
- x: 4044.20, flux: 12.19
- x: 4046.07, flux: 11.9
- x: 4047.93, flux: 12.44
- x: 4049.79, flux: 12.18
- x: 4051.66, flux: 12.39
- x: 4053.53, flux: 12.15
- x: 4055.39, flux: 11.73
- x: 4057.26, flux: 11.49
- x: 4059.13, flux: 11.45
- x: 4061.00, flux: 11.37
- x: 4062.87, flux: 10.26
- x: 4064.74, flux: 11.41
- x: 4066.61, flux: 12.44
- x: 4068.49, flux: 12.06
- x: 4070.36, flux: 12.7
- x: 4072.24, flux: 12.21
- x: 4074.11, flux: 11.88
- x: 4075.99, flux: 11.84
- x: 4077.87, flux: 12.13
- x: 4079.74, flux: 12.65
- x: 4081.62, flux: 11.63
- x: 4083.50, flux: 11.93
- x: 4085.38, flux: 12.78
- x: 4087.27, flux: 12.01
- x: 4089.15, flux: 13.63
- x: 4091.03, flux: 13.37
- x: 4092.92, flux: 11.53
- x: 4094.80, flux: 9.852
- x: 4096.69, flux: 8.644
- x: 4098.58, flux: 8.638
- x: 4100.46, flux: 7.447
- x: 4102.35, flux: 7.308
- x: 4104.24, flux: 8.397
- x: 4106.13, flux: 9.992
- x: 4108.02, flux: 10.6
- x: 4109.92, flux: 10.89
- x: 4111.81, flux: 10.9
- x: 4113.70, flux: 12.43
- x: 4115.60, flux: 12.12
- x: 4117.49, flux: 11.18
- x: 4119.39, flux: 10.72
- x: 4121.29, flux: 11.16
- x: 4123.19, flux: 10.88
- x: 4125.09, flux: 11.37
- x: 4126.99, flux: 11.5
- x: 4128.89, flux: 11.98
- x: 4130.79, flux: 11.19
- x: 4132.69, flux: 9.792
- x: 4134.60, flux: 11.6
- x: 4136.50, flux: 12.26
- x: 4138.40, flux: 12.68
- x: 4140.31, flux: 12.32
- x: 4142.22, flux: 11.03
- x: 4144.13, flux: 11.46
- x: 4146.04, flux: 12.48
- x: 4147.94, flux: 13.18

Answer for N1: 3.53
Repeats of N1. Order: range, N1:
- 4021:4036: 3.56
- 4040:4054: 3.53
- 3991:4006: 3.72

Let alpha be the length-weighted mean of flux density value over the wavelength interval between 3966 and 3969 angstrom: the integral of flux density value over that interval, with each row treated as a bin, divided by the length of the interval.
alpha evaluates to 4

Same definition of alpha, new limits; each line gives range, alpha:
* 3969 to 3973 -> 5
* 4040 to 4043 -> 12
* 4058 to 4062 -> 11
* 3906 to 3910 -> 11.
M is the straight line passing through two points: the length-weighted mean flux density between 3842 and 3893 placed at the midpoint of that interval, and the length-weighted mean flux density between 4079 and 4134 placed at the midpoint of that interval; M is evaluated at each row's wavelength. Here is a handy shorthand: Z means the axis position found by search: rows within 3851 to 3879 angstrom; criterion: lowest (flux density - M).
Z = 3878.22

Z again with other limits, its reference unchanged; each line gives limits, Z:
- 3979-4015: 3996.07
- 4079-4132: 4102.35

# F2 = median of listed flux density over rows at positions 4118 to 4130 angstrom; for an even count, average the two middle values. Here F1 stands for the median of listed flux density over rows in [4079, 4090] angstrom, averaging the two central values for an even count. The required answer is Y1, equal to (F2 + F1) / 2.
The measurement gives 11.8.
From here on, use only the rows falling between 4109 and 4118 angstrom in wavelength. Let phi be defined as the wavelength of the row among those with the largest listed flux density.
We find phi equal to 4113.70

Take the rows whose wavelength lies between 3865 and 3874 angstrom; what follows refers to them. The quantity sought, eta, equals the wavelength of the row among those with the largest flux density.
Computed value 3869.31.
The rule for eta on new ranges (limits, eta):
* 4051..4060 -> 4051.66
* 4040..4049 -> 4047.93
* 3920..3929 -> 3923.13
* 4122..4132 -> 4128.89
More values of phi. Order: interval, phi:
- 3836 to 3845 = 3844.44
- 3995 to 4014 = 4001.59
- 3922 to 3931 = 3923.13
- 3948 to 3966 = 3955.79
